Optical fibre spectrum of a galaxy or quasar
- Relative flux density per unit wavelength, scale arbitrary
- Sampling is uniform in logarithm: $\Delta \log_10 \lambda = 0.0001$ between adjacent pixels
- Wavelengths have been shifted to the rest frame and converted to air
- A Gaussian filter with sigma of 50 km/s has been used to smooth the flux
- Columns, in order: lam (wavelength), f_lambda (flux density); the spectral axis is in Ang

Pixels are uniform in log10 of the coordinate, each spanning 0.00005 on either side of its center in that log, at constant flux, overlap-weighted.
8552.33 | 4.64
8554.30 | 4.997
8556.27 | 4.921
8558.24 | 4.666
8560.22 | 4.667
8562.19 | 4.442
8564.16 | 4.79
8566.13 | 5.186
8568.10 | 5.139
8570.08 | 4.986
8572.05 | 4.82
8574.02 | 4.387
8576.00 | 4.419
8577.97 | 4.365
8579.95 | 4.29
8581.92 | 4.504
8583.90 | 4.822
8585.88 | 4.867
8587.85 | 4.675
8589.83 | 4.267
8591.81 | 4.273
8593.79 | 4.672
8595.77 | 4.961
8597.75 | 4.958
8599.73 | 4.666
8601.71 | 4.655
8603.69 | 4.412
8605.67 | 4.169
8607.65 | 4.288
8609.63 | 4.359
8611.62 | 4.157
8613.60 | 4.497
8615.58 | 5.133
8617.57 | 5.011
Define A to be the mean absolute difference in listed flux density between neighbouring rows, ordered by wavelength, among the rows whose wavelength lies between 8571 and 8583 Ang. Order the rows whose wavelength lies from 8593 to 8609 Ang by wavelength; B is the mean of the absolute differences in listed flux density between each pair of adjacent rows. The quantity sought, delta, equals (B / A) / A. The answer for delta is 7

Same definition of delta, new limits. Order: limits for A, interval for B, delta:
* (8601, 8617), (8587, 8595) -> 4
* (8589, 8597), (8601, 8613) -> 3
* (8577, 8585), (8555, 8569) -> 5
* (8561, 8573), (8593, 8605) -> 3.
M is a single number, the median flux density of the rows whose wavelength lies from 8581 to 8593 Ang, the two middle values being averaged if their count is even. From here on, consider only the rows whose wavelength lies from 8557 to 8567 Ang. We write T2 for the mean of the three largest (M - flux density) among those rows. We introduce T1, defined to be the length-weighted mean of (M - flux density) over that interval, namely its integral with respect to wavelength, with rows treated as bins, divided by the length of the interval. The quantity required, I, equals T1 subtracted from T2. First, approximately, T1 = -0.2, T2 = 0.00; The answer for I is 0.158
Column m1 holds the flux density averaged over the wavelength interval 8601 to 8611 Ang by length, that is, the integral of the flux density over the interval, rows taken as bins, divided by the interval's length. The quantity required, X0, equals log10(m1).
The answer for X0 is 0.639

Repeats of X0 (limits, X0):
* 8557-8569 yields 0.683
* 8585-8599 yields 0.669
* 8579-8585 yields 0.658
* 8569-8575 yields 0.676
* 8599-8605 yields 0.658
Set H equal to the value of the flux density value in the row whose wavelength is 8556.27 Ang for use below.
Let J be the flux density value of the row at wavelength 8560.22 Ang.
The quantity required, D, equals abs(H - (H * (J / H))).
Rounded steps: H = 4.921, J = 4.667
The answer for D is 0.25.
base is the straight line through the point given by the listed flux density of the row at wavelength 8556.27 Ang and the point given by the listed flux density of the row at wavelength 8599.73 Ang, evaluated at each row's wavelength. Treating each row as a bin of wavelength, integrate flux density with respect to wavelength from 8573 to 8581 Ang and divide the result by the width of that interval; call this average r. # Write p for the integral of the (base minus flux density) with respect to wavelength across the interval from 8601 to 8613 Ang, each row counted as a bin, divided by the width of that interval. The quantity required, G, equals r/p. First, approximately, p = 0.29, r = 4.37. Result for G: 15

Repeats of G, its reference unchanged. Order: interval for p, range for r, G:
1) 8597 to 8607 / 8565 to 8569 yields 52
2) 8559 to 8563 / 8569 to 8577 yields 14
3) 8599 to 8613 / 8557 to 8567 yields 19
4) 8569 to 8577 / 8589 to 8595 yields 27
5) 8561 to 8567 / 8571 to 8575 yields 56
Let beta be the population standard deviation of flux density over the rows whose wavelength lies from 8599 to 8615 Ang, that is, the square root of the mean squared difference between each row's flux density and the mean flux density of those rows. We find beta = 0.184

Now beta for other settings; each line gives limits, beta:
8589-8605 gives 0.256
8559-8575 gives 0.277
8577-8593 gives 0.234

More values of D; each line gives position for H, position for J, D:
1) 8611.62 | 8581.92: 0.35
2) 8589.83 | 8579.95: 0.02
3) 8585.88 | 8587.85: 0.19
